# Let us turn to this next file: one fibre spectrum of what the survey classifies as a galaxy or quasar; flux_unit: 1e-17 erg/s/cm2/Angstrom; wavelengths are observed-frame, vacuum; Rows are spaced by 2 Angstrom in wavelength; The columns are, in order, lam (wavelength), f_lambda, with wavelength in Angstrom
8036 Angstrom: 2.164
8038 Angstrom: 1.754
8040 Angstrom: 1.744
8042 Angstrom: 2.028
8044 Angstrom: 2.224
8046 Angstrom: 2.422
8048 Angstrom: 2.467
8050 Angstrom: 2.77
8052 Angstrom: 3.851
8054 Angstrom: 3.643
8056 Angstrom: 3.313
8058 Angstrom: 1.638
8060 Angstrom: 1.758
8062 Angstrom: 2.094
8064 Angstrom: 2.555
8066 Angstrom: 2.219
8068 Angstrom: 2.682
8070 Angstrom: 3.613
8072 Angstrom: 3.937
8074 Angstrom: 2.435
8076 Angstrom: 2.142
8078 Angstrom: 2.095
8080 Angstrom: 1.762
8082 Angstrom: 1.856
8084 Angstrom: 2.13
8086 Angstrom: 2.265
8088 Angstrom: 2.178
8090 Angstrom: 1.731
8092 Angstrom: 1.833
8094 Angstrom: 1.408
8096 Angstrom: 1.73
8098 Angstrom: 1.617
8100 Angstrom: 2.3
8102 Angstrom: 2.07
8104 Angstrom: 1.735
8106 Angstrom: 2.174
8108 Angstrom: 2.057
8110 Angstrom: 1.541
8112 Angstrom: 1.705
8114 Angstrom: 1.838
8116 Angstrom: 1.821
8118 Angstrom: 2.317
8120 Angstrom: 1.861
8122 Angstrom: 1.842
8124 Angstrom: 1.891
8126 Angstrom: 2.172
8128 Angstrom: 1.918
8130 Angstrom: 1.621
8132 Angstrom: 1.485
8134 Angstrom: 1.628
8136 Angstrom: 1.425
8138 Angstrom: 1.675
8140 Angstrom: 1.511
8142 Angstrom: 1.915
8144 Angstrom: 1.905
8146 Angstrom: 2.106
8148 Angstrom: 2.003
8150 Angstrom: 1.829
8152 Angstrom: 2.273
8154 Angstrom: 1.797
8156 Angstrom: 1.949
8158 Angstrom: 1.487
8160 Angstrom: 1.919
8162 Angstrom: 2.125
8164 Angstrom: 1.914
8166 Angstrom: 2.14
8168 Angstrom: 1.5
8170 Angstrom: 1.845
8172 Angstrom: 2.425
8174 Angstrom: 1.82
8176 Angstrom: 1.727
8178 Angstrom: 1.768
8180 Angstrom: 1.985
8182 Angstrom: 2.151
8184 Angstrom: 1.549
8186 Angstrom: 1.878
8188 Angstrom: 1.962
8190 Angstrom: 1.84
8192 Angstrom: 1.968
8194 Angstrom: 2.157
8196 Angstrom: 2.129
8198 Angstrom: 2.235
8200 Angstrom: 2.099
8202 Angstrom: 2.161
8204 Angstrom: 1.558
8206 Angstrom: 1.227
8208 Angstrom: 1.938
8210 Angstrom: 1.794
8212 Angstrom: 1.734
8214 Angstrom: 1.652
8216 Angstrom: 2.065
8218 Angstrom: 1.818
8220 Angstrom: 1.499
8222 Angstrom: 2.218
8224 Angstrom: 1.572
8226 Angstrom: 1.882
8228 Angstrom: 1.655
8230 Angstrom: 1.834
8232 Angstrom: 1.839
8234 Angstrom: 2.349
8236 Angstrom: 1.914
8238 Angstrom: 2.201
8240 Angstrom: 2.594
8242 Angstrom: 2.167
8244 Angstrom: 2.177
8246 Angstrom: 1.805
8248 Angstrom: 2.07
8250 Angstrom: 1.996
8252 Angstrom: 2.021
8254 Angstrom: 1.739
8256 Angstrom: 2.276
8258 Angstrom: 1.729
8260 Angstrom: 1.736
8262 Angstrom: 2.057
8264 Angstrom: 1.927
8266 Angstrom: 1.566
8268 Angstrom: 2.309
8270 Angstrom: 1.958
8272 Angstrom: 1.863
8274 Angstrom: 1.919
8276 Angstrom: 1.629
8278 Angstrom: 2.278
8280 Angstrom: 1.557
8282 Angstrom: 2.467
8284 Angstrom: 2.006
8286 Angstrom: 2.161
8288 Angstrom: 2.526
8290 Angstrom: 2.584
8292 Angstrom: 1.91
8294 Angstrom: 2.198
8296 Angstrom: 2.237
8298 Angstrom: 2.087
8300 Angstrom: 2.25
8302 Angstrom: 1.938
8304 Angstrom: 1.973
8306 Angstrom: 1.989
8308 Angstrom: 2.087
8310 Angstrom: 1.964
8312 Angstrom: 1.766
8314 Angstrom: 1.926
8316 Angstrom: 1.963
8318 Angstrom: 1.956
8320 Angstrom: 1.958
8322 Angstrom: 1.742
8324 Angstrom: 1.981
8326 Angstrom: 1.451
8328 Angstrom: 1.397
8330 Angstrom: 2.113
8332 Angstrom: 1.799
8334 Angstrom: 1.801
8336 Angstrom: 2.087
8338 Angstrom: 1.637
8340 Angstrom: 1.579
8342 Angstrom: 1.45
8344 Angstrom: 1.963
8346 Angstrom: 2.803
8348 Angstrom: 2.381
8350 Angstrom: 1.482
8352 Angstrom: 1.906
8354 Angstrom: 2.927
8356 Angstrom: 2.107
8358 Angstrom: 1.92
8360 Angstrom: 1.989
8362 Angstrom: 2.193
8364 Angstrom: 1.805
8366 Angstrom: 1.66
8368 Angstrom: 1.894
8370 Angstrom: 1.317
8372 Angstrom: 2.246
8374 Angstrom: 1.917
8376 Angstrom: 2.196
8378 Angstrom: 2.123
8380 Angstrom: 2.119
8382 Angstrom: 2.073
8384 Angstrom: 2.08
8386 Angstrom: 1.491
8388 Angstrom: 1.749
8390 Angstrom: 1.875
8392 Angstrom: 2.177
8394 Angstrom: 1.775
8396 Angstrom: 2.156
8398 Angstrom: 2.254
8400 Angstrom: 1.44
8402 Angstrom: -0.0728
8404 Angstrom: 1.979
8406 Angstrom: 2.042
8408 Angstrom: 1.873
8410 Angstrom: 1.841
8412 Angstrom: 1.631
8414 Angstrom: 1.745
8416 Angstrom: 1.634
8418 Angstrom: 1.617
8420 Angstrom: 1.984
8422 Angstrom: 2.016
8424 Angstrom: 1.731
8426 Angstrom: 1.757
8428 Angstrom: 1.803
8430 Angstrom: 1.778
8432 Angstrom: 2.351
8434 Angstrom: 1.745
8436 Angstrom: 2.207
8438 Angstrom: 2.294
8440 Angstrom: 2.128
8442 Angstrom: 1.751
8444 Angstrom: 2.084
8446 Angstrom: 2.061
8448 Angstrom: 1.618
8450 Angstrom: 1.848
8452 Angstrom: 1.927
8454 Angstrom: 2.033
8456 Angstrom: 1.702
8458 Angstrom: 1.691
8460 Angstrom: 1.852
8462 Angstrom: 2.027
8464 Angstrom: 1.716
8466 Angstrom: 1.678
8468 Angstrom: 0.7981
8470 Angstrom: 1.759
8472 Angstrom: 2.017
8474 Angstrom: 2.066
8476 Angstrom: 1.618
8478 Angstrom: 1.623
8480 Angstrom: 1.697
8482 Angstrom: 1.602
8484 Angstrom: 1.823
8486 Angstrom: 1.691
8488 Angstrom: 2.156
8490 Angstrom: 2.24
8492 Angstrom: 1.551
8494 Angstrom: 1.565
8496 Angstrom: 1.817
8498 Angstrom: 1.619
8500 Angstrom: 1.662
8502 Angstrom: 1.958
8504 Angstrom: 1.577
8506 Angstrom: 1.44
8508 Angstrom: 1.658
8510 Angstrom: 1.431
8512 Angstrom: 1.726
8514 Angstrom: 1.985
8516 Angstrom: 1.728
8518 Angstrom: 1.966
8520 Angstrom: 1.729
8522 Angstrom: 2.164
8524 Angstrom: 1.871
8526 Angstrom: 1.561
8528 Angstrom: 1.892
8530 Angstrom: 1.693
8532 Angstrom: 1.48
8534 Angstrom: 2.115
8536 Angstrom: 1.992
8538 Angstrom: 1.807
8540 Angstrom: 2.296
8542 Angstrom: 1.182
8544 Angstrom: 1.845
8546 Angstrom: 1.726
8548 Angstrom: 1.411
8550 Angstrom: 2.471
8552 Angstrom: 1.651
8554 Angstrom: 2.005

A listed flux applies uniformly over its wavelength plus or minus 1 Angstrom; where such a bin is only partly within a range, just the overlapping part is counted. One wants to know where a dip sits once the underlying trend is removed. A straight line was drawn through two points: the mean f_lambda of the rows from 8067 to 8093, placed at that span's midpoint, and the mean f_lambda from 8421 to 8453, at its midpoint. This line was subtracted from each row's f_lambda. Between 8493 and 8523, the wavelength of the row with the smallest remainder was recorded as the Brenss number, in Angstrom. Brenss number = 8510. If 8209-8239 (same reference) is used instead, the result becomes 8220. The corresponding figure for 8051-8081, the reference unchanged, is 8058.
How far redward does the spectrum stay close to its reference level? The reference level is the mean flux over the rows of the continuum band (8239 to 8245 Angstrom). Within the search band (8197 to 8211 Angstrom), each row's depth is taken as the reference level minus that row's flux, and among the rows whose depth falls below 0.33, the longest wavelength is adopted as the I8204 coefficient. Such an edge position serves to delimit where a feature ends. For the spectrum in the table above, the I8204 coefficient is 8202 Angstrom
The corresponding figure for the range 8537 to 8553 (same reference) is 8550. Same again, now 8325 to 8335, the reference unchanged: 8330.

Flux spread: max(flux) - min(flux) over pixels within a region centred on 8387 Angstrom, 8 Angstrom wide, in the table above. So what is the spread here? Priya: 0.59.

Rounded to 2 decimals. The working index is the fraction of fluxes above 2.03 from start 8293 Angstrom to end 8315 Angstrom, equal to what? 0.45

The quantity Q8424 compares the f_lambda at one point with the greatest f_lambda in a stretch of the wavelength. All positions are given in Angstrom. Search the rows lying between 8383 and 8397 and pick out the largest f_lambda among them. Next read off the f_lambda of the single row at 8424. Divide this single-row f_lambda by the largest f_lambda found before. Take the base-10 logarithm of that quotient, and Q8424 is -0.100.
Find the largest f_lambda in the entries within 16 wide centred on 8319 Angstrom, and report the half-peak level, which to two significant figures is 0.99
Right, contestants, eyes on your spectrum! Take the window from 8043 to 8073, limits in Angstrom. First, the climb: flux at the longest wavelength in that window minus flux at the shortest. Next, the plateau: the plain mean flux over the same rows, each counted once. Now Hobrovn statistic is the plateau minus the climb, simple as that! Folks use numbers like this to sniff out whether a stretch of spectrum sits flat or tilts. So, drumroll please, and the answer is 1.0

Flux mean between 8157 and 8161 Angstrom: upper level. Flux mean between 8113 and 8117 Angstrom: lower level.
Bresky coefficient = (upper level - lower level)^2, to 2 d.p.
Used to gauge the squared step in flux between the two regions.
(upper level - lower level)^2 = 0.02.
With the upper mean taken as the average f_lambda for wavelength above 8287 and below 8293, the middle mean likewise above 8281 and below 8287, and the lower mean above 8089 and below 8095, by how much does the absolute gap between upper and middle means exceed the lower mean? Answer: -1.5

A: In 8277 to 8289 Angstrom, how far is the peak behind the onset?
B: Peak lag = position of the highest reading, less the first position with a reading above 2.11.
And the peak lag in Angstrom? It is 10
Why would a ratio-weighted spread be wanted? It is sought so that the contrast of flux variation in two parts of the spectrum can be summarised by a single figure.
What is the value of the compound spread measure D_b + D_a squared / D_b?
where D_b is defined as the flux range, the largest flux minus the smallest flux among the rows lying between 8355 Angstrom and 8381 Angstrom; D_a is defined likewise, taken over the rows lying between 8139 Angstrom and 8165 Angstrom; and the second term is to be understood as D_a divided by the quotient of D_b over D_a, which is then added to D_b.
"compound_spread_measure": 1.6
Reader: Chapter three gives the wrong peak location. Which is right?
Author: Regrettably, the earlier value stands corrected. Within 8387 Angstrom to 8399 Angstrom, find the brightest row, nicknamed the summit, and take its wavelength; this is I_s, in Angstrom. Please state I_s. 8398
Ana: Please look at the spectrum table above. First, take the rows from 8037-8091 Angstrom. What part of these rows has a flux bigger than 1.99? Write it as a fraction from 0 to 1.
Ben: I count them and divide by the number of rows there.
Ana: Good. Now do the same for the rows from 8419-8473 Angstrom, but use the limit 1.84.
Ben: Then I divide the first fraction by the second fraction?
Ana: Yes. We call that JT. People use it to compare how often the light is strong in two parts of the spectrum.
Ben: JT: 1.4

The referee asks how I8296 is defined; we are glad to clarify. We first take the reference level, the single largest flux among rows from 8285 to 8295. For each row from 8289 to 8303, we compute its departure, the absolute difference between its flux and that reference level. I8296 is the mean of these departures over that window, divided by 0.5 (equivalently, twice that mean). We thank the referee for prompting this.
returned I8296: 0.82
